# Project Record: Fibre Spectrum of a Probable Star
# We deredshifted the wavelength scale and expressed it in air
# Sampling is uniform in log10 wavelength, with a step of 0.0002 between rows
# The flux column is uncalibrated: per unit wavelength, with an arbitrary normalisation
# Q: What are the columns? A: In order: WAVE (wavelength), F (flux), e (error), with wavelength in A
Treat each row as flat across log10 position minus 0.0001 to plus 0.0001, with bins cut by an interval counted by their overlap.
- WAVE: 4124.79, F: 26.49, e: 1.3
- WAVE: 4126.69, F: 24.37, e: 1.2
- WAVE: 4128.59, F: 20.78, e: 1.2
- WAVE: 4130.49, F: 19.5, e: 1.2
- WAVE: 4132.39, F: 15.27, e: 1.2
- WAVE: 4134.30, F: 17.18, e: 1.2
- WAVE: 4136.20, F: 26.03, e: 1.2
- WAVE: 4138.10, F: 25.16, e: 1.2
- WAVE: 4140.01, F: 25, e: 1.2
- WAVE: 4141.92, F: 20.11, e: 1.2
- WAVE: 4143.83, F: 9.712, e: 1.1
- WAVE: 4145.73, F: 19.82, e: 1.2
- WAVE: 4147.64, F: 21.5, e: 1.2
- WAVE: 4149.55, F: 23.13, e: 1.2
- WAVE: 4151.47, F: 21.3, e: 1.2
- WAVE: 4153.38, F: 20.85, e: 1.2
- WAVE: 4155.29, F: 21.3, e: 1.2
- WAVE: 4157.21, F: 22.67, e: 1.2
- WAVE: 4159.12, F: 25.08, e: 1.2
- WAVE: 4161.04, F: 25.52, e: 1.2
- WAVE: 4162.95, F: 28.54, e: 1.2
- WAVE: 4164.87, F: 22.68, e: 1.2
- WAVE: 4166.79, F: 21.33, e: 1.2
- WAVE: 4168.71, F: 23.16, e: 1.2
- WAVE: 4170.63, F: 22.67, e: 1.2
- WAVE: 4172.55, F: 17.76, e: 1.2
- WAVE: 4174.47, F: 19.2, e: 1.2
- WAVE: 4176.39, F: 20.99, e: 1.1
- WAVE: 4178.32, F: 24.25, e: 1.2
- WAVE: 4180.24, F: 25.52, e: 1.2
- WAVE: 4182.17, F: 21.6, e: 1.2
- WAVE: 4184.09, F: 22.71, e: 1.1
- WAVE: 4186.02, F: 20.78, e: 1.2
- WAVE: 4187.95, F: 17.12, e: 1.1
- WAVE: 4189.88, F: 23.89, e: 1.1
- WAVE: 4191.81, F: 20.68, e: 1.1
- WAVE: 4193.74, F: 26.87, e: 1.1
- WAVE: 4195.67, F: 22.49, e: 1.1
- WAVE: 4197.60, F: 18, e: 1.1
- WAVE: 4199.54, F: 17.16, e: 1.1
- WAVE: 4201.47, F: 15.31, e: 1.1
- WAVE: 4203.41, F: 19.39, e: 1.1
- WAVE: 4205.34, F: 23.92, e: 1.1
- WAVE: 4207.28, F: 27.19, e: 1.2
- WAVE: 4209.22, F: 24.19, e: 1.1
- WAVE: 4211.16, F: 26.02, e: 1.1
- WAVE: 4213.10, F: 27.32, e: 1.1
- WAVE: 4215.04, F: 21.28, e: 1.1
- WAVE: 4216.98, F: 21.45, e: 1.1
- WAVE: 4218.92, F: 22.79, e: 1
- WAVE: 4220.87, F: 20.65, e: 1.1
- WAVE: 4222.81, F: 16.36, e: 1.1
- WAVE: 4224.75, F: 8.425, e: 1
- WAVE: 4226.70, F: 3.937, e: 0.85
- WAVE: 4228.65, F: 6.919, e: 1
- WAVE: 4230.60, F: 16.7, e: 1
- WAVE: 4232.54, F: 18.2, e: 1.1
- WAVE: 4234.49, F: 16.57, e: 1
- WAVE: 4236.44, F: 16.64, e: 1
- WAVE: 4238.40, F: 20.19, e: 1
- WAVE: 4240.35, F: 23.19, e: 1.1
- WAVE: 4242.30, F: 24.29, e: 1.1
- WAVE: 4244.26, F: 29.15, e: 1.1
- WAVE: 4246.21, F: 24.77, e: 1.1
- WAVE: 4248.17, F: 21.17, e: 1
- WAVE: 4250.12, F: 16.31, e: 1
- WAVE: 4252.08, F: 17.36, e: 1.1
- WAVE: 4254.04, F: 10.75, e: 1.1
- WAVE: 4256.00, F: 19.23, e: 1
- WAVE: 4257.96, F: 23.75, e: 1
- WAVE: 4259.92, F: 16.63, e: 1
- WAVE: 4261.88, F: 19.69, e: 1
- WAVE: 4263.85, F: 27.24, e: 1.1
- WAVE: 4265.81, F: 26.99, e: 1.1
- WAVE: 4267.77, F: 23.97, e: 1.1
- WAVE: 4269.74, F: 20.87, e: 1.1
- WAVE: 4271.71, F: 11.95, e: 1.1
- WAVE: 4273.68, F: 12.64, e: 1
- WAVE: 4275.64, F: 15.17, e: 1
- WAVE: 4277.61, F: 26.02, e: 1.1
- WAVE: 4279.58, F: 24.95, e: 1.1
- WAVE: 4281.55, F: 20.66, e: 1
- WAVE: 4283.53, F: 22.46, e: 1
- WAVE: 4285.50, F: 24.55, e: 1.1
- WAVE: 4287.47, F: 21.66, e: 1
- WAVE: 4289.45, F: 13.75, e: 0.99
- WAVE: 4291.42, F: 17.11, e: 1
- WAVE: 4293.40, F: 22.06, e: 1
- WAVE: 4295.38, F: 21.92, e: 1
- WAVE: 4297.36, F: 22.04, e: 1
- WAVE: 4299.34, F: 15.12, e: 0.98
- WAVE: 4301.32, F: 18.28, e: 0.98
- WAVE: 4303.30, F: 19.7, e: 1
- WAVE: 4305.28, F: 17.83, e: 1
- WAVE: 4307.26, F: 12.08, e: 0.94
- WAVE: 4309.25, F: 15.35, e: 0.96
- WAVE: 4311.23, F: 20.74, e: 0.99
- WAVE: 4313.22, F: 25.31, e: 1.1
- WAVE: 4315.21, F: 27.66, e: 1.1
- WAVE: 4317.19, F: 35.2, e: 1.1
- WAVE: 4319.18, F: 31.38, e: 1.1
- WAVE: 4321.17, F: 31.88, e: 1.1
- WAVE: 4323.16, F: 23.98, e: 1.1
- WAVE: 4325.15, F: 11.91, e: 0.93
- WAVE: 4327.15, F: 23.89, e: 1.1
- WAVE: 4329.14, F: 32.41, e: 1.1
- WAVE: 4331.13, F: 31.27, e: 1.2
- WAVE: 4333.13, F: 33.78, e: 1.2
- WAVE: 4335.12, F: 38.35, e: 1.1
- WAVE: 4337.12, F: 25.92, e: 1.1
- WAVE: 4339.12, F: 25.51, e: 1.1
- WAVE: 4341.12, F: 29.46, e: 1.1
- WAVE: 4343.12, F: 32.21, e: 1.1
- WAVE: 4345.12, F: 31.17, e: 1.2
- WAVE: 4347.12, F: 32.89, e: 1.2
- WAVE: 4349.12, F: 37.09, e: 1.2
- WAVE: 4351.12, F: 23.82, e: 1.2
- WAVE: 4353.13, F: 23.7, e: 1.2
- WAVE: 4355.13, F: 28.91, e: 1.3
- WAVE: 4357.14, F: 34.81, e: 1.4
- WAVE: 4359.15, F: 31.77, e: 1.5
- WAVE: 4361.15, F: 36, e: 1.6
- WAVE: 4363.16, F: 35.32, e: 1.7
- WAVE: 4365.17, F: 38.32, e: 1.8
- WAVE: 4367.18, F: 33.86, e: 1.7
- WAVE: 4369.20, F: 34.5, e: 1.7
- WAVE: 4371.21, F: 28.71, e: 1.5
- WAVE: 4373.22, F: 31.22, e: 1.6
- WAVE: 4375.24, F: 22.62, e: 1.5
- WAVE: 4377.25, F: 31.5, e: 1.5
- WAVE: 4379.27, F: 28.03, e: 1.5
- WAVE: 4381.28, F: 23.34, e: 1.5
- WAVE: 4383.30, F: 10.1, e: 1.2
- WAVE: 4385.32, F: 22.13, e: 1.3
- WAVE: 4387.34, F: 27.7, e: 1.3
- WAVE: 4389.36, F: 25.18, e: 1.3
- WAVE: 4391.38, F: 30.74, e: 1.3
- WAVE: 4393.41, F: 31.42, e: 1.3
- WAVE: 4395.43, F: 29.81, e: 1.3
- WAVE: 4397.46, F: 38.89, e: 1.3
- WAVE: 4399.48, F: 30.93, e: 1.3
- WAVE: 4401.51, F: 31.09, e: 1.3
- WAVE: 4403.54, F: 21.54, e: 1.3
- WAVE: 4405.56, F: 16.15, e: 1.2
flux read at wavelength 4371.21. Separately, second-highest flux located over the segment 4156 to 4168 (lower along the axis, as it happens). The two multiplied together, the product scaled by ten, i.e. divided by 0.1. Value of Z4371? 7327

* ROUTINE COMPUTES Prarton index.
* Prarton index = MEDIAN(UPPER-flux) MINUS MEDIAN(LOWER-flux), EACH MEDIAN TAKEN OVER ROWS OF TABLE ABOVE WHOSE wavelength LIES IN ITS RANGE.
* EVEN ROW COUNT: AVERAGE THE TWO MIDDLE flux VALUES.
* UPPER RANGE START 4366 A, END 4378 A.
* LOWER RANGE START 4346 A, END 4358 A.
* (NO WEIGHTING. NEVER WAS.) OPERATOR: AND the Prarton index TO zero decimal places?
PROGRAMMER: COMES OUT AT 0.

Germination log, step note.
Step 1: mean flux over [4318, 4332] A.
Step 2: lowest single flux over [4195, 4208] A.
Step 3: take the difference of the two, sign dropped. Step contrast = 11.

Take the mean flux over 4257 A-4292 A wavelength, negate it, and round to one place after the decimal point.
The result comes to -20.6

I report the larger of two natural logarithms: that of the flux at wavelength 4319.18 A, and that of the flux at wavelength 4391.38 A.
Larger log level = 3.45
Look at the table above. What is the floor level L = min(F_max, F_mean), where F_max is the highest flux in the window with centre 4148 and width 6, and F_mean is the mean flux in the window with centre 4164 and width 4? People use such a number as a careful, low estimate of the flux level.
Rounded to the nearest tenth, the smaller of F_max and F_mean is 23.1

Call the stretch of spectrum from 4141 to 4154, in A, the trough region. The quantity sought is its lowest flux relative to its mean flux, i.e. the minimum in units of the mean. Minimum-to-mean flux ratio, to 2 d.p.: 0.50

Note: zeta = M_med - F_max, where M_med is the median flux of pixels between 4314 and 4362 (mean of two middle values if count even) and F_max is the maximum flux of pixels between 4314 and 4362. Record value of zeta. -7.0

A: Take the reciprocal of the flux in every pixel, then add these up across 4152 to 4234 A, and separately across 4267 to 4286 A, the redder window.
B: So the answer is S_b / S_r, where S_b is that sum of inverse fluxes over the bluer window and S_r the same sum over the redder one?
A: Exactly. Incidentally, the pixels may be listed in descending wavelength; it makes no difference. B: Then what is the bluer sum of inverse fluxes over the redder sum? 4.4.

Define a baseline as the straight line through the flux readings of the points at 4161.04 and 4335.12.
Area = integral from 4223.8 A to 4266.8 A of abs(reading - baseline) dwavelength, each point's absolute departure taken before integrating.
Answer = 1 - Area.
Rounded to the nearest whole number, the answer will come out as -565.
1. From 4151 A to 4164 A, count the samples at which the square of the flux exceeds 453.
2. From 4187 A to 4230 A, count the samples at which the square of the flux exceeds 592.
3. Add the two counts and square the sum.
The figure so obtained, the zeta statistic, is 100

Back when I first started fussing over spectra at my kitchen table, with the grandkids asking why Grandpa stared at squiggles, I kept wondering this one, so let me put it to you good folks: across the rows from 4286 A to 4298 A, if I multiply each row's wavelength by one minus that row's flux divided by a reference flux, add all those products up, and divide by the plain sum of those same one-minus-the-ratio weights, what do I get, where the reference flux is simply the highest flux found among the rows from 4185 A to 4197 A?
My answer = 4291.7 A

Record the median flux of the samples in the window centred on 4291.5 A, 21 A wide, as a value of 21.7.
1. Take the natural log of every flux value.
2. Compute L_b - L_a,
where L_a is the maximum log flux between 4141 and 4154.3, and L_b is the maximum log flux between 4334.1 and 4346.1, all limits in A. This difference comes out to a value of 0.5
